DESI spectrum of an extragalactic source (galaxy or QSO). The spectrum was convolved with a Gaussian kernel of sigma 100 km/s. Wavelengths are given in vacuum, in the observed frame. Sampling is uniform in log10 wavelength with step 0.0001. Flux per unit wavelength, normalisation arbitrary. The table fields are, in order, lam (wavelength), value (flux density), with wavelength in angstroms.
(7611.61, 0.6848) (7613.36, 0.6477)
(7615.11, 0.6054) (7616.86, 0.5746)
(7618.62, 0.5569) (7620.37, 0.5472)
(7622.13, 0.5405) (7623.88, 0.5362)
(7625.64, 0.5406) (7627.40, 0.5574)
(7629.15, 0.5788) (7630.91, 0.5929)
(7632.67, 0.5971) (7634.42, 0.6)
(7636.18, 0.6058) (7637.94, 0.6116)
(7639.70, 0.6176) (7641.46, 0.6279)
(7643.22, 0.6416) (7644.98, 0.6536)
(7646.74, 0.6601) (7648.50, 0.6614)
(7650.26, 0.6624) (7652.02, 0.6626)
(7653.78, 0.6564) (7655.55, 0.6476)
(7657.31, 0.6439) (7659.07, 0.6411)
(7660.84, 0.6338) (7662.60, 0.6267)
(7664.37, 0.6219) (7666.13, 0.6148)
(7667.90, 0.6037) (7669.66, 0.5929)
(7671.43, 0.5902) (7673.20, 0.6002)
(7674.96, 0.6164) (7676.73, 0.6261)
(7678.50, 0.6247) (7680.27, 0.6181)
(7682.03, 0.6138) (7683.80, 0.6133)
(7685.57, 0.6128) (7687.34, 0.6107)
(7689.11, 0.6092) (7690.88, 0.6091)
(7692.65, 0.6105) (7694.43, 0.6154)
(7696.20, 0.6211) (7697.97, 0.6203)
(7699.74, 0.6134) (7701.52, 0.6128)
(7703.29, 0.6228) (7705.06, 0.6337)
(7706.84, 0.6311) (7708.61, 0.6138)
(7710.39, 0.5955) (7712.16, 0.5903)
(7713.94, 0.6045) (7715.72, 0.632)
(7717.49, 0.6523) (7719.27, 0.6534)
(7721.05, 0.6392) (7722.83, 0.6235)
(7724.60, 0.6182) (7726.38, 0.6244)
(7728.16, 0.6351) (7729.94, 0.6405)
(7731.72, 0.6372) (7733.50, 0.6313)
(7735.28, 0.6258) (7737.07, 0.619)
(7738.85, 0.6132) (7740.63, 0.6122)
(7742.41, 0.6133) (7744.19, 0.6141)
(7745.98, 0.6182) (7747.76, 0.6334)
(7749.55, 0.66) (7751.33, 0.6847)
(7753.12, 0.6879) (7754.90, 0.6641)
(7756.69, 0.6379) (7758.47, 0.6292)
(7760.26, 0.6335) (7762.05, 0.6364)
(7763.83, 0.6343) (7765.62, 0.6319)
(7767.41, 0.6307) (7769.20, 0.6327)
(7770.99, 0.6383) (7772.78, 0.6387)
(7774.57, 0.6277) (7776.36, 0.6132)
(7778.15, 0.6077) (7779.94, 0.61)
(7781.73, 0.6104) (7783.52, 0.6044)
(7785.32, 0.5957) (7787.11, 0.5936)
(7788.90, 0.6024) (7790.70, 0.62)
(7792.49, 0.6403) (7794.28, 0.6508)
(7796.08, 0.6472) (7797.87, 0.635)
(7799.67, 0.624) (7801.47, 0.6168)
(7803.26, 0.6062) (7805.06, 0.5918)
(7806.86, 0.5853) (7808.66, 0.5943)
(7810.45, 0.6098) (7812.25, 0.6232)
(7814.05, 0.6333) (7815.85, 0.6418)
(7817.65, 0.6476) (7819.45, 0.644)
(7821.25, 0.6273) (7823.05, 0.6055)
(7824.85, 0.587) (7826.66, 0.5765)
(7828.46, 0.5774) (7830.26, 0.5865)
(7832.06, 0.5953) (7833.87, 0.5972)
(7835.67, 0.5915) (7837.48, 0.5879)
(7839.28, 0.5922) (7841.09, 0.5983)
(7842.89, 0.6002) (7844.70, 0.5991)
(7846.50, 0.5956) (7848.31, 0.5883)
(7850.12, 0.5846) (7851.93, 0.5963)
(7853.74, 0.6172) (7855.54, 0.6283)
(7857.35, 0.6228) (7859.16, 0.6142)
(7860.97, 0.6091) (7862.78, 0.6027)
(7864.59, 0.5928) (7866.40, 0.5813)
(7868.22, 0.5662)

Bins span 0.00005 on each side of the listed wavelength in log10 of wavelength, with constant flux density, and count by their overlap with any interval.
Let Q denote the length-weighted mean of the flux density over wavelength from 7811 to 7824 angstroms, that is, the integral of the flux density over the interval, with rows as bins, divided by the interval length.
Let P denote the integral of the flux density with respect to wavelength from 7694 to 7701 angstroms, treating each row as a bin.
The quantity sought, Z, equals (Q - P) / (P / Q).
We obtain -0.54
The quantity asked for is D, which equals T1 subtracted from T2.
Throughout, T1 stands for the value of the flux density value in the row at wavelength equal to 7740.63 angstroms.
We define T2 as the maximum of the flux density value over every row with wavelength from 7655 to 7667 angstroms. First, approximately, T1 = 0.6122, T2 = 0.6476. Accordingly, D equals 0.04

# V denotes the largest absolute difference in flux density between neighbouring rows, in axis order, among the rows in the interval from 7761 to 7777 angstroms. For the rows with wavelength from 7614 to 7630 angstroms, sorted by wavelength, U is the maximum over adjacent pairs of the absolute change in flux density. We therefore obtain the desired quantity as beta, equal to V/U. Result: 0.47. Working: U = 0.0308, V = 0.0145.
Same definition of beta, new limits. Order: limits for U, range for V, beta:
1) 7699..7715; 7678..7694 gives 0.36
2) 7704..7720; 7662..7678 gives 0.59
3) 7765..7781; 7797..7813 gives 1.07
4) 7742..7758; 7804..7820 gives 0.58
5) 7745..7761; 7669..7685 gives 0.61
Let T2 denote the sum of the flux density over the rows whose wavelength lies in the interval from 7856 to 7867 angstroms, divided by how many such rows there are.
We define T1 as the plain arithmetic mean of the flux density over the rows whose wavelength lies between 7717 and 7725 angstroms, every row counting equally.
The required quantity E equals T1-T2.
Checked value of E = 0.03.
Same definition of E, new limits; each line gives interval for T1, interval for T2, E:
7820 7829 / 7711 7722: -0.03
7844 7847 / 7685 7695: -0.01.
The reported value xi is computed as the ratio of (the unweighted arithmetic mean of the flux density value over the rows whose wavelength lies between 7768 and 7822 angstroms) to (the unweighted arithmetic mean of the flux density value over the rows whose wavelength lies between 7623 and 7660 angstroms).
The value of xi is 1.00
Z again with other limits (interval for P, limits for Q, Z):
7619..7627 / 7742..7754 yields -0.55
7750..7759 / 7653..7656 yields -0.58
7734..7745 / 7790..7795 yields -0.58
